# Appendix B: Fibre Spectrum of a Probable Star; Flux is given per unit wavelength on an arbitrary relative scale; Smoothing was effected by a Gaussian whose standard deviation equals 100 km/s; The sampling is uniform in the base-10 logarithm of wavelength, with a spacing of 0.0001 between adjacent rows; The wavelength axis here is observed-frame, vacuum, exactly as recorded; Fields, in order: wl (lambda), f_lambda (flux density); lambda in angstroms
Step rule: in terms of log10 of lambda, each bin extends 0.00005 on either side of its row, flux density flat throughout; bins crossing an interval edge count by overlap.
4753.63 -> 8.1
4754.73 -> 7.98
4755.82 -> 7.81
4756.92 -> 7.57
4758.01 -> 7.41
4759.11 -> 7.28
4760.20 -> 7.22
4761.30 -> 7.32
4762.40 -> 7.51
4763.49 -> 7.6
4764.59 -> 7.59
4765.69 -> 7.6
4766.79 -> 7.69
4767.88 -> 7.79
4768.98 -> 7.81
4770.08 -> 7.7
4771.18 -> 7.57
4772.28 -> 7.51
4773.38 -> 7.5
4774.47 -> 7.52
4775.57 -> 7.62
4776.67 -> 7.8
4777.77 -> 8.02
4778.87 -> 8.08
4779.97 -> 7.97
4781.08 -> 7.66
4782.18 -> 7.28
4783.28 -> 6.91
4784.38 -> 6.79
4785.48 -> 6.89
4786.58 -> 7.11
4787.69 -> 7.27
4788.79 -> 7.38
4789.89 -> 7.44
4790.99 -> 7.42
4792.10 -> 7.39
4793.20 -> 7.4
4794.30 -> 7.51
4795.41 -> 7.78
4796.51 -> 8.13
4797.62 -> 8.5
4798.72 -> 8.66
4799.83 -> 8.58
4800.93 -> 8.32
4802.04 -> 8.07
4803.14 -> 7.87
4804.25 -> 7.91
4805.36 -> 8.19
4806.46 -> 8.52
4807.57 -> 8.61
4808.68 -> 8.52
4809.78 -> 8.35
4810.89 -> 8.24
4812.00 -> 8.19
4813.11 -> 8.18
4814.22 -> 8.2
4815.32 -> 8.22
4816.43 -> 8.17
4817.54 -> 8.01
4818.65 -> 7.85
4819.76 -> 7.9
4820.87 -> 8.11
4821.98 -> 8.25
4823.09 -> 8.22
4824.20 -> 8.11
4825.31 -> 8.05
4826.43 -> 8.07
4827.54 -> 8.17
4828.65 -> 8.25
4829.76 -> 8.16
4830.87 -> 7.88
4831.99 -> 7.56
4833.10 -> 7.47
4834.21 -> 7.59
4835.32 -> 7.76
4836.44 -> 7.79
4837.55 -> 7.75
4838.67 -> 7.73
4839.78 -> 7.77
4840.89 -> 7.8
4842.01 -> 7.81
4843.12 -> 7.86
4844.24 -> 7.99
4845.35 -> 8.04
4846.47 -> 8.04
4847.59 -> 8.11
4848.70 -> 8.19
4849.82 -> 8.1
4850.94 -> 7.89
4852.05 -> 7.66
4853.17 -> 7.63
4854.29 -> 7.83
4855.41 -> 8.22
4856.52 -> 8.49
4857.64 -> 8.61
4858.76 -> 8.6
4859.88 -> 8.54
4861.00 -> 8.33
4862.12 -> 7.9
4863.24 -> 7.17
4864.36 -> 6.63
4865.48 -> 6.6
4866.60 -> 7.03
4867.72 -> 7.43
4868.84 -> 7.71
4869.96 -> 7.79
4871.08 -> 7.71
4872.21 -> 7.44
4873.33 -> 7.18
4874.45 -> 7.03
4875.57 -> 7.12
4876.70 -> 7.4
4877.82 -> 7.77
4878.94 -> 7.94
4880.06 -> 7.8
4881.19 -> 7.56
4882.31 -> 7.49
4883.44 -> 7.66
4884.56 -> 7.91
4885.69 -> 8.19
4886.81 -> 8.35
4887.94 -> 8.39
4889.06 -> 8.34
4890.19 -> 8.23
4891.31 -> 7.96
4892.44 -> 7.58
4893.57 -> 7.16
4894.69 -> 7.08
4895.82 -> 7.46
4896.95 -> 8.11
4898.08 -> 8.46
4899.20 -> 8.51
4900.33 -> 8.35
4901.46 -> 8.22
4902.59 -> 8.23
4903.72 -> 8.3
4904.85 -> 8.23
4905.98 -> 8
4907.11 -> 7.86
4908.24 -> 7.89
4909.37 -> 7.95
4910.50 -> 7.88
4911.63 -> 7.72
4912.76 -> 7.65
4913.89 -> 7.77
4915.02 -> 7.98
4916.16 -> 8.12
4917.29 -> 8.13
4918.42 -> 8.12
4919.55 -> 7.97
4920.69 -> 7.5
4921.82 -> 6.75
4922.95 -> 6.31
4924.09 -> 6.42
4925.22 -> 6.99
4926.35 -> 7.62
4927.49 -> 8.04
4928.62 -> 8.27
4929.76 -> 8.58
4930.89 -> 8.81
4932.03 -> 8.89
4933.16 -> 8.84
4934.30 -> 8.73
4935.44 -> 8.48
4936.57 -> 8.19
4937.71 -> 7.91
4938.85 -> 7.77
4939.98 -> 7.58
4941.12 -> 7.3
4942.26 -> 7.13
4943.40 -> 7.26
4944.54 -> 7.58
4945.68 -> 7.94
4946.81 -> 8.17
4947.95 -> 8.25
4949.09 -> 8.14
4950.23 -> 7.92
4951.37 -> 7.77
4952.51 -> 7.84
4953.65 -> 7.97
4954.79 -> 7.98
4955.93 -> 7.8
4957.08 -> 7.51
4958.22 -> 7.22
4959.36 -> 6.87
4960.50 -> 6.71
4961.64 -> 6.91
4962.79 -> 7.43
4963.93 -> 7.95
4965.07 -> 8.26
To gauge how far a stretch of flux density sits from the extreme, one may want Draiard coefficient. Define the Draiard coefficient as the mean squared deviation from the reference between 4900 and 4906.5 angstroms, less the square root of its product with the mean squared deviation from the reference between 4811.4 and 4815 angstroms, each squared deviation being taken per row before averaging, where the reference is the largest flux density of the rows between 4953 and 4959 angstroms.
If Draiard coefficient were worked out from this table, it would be 0.01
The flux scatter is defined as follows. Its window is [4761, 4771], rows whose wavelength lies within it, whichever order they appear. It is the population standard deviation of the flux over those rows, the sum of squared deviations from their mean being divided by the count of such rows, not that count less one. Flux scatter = 0.14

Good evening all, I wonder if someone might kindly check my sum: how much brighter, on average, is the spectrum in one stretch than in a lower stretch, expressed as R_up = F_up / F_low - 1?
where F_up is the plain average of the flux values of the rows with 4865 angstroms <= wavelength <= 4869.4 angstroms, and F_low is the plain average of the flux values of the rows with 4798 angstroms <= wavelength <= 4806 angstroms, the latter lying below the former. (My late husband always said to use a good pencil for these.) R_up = -0.13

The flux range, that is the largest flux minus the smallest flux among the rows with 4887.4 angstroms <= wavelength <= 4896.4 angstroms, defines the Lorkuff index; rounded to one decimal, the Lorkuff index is 1.3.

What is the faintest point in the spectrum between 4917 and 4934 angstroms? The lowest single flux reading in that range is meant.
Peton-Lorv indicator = 6.31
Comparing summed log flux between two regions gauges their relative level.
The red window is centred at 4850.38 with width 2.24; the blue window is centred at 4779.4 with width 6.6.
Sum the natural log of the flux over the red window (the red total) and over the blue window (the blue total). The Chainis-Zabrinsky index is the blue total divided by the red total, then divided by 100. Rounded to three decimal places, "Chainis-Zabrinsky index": 0.030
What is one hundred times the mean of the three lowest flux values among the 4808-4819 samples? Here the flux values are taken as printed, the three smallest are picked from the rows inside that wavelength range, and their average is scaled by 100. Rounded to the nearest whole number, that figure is 801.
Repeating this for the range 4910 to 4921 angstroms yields 762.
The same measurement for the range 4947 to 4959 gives 750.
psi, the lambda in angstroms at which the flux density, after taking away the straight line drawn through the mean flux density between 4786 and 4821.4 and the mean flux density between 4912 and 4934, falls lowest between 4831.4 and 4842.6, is 4833.10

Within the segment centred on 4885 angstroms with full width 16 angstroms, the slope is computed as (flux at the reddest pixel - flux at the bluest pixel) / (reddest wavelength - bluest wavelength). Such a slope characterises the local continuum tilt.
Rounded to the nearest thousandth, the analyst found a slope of -0.013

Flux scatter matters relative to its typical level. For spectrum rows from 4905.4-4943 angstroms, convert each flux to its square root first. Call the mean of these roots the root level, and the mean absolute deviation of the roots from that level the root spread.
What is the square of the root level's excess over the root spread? 7.4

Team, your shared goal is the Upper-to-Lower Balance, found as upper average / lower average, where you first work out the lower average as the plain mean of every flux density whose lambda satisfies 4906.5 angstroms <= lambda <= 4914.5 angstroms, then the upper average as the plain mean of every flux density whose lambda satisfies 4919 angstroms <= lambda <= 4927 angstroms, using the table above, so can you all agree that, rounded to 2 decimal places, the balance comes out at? 0.91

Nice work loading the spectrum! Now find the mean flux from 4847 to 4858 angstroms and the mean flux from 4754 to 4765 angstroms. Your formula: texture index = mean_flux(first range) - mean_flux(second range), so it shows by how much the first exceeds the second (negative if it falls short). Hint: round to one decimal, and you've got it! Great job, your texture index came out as 0.5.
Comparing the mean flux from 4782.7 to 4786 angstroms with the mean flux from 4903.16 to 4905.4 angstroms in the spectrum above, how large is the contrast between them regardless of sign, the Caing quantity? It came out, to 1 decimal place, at 1.4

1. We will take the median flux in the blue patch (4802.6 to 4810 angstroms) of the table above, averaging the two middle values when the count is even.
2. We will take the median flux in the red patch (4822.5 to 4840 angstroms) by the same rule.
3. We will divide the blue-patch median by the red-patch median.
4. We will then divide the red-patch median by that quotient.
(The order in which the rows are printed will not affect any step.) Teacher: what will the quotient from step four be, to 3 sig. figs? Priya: 7.35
